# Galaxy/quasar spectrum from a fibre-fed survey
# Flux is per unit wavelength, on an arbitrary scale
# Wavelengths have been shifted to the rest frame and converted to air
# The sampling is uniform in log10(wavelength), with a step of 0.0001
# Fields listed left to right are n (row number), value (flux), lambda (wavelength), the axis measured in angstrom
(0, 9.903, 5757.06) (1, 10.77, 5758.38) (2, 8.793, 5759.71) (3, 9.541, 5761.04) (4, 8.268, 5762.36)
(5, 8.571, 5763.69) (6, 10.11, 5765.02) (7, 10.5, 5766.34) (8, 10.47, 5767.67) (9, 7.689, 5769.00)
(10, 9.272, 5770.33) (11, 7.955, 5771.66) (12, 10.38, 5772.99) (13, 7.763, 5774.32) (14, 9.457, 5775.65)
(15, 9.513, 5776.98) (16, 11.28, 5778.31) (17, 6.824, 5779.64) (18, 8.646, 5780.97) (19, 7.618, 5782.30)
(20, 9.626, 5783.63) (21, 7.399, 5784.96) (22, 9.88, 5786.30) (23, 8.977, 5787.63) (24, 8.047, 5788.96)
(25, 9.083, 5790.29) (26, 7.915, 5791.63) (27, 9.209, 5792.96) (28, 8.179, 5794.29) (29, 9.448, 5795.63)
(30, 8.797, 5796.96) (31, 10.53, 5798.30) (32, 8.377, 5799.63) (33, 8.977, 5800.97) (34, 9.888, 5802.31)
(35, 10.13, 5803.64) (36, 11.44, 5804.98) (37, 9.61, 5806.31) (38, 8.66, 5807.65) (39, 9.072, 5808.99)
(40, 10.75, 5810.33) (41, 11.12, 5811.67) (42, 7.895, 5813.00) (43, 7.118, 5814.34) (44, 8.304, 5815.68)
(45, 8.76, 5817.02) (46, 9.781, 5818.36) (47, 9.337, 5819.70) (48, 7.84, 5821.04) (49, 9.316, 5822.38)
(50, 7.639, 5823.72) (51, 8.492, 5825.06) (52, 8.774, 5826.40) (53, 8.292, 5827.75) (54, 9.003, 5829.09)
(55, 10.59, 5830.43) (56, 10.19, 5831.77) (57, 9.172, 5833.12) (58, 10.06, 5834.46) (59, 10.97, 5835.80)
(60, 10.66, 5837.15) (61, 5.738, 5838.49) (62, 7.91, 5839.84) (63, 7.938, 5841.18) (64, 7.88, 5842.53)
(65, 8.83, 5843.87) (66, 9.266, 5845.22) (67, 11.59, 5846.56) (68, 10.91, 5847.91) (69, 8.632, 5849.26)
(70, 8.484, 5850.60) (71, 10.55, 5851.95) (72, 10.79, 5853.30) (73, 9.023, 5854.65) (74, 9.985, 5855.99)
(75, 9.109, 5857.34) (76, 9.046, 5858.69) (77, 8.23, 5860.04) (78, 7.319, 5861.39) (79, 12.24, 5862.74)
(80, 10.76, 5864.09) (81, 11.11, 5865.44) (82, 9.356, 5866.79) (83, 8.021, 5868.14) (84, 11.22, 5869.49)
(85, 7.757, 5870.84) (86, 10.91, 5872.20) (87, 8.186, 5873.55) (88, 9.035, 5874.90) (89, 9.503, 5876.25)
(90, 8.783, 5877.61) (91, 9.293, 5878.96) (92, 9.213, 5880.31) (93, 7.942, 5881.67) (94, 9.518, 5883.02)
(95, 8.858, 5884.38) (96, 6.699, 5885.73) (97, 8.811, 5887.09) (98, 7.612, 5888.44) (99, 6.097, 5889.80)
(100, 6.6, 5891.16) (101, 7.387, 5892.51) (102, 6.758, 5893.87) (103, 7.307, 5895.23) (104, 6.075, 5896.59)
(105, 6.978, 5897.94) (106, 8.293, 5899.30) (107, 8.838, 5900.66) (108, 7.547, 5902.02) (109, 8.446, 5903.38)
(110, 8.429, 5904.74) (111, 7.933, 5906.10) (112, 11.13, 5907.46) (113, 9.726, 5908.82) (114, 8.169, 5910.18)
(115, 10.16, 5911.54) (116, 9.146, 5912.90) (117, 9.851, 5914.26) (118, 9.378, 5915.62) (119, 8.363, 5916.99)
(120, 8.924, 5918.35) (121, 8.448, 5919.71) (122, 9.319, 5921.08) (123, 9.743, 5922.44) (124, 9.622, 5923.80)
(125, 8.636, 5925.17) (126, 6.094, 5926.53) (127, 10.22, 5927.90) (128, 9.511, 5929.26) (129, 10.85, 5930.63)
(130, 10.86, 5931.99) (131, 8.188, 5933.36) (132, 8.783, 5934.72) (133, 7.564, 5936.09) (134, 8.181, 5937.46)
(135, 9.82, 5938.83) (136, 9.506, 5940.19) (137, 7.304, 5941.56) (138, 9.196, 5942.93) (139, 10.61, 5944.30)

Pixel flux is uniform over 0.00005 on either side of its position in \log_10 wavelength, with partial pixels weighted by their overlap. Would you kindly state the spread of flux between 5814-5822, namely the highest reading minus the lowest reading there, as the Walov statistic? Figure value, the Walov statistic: 2.66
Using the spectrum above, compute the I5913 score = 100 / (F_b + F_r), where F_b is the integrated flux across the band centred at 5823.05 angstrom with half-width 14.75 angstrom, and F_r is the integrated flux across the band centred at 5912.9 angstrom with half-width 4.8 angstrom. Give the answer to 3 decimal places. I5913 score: 0.277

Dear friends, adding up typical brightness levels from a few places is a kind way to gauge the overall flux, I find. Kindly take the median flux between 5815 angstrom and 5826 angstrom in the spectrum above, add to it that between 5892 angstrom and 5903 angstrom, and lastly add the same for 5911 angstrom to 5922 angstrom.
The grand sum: 25.2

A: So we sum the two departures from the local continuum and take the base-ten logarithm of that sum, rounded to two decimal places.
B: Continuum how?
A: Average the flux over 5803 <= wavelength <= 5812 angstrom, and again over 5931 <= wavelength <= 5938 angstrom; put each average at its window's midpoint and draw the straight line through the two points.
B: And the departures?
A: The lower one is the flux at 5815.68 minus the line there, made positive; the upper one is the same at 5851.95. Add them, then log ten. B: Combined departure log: 0.42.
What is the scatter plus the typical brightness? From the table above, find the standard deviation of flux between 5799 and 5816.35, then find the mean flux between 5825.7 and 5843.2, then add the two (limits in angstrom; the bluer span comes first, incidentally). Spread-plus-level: 10.3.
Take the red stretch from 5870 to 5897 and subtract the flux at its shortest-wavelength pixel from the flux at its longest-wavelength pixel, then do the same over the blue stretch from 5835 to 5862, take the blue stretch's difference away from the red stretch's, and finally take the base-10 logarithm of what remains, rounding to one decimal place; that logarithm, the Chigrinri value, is 0.3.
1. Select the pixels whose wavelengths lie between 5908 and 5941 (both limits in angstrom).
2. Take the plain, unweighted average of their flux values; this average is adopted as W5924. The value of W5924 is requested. 9.13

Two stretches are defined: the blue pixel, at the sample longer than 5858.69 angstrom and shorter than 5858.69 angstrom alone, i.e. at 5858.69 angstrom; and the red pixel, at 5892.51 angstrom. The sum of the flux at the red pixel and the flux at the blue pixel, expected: 16.4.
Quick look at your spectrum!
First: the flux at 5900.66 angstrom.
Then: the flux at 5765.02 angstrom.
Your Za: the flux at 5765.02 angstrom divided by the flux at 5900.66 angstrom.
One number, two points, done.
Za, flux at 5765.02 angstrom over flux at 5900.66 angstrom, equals 1.14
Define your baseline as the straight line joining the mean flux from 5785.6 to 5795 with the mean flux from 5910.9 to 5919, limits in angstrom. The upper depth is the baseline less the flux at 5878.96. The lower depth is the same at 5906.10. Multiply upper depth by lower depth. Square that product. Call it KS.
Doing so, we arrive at 0.04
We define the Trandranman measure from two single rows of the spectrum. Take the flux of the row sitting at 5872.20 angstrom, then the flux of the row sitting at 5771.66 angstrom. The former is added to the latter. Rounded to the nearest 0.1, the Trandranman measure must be 18.9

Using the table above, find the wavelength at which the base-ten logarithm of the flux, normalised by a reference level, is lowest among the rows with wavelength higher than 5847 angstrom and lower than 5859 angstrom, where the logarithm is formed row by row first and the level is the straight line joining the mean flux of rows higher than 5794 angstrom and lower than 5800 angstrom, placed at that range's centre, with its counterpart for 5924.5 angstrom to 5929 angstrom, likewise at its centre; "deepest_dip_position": 5850.60 angstrom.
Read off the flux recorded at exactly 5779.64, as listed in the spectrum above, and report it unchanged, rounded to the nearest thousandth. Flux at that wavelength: 6.824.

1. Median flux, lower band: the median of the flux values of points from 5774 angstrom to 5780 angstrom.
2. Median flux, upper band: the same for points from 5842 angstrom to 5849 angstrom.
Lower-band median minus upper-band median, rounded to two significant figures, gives 0.19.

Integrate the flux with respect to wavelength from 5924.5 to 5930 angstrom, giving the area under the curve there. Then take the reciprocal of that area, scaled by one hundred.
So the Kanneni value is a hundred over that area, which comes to 2.1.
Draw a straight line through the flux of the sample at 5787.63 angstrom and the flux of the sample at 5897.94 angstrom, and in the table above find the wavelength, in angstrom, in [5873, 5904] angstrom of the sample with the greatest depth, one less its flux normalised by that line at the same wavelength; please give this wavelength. 5889.80 angstrom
